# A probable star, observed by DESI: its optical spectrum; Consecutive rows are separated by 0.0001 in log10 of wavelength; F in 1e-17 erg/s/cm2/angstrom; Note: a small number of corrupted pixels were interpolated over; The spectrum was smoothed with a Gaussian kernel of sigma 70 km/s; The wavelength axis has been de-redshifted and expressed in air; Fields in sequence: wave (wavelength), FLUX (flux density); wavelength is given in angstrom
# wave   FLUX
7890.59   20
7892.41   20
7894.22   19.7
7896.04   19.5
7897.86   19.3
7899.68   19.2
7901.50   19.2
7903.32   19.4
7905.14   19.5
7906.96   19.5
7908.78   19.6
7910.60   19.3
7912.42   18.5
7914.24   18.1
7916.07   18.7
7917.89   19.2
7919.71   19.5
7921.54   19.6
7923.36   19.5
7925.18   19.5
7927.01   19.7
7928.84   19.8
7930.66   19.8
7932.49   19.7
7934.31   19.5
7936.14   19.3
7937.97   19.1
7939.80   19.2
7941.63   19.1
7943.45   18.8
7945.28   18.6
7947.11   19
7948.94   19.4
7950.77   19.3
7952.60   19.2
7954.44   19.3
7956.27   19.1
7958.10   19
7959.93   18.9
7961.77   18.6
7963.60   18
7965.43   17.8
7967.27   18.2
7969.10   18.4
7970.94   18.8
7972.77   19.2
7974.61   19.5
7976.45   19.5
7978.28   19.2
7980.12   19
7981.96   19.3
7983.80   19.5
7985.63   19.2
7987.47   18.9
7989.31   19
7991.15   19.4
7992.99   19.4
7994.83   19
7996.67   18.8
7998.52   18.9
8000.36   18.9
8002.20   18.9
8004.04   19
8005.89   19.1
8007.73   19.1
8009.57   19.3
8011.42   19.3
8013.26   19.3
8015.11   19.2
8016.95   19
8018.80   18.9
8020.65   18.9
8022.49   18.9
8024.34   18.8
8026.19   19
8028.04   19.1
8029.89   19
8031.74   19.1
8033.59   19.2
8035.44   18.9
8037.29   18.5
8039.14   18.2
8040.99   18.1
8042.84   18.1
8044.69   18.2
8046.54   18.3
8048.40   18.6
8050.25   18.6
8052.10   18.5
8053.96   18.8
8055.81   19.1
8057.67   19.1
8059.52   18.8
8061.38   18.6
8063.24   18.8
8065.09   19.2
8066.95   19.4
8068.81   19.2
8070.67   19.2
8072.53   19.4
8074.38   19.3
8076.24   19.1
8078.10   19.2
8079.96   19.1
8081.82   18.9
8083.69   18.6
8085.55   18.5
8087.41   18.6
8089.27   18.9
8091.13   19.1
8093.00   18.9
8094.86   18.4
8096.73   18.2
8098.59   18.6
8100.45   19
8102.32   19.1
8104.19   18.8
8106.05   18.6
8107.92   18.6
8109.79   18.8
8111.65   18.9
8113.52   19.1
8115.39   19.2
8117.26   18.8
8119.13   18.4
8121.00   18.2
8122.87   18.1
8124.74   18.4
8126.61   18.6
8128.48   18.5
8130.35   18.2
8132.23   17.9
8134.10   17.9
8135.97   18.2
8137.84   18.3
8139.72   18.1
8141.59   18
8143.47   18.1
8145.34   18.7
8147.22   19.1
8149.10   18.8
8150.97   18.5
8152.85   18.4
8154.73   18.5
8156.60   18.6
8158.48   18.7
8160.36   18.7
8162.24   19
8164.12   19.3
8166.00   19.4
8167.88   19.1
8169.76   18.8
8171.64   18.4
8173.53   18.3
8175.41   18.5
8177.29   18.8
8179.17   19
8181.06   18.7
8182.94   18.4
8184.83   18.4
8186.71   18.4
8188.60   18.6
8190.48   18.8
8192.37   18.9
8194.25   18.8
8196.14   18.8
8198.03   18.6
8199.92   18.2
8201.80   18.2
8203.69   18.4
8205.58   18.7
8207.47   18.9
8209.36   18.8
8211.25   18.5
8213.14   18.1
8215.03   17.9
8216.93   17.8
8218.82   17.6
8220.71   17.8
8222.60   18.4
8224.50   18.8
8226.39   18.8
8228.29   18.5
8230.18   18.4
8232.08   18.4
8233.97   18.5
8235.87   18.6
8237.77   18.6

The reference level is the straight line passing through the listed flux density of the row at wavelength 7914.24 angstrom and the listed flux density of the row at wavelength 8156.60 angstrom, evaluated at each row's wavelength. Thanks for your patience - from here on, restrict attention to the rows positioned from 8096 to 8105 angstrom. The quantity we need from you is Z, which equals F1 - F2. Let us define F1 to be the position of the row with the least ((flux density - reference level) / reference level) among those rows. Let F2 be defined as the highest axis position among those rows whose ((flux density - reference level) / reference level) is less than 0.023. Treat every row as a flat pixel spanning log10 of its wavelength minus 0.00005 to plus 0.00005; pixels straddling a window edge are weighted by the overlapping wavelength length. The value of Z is -7.5 angstrom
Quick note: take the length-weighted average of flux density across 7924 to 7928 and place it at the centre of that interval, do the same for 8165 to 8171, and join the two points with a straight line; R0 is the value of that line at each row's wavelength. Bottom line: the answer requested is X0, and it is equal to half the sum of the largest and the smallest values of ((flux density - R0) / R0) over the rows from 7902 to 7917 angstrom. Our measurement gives -0.038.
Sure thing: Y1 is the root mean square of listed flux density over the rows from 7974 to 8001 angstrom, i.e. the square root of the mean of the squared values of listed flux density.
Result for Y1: 19.2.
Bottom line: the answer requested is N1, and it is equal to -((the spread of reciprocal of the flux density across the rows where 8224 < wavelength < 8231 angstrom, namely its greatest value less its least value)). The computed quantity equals -0.0012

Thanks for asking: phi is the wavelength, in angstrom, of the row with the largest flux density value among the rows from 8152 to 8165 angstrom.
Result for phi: 8164.12 angstrom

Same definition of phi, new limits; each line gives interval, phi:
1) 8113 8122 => 8115.39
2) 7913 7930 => 7928.84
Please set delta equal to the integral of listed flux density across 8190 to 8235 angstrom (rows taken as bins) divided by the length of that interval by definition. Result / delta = 18.44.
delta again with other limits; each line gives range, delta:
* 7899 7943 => 19.31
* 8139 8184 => 18.66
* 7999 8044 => 18.91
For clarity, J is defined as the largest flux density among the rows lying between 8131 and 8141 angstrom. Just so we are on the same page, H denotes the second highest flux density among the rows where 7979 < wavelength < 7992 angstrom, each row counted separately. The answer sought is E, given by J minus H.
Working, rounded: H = 19.4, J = 18.3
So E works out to -1.10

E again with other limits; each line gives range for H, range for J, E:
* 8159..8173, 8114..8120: -0.10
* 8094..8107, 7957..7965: 0.00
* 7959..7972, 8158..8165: 0.50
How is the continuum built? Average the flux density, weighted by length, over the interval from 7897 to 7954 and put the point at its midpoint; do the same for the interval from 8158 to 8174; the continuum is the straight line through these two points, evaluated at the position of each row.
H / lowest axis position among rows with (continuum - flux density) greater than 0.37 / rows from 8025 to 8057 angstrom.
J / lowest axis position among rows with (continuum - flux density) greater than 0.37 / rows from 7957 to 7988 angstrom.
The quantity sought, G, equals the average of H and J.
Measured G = 7999.5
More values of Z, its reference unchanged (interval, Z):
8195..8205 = -1.9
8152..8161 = -7.5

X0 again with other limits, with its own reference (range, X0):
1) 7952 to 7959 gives -0.019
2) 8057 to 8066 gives -0.020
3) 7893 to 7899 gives -0.007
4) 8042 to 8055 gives -0.045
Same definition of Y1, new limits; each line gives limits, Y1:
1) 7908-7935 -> 19.3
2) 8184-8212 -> 18.6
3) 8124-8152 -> 18.4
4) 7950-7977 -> 18.9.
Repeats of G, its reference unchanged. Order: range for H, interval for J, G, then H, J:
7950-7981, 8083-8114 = 8022.7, 7961.77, 8083.69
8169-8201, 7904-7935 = 8042.0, 8171.64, 7912.42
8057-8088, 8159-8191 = 8116.5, 8061.38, 8171.64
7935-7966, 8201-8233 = 8072.6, 7943.45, 8201.80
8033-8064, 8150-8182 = 8094.1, 8037.29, 8150.97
